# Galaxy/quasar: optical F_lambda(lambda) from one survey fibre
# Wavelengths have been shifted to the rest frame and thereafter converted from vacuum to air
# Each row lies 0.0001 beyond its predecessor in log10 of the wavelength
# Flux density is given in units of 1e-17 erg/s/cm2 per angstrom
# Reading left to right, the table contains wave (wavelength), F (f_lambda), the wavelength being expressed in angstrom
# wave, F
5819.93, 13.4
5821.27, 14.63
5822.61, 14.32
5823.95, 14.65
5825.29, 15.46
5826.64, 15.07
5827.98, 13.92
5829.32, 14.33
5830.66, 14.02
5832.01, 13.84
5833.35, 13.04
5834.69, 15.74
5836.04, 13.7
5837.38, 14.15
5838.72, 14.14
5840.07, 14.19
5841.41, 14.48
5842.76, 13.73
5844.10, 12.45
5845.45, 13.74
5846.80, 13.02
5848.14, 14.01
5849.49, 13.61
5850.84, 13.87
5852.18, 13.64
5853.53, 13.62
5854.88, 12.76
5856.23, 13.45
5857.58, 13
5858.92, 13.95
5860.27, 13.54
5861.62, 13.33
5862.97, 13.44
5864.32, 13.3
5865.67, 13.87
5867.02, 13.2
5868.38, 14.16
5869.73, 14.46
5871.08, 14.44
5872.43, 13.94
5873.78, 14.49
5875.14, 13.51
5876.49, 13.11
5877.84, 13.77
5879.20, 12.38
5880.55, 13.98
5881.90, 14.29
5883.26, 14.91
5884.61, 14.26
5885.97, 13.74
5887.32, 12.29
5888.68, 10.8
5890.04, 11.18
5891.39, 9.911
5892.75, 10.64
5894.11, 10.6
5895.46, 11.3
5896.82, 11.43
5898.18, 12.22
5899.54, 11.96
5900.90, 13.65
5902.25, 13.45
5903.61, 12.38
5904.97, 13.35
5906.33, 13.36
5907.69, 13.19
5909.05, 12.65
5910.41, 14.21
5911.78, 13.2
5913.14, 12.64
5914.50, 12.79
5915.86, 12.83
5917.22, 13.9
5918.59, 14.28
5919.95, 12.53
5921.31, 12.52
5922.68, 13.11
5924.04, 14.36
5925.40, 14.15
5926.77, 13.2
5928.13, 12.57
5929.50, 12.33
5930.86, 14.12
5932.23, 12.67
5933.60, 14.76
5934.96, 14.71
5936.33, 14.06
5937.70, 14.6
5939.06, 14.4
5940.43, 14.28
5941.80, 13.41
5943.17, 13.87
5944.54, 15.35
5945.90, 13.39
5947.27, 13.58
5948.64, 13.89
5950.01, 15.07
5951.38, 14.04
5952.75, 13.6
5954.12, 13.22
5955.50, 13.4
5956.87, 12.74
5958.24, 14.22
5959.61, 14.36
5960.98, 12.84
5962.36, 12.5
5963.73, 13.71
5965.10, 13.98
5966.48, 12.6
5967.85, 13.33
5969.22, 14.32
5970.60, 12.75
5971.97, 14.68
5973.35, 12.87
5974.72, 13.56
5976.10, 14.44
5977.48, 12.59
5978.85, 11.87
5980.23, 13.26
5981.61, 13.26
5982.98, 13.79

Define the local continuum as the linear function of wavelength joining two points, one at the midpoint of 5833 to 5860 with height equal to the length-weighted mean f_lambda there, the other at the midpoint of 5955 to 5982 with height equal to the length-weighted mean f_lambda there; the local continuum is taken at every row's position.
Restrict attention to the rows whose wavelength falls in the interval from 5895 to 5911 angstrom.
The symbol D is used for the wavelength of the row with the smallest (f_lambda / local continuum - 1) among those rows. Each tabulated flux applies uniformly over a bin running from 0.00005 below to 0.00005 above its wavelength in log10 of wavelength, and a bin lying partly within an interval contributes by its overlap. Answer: 5895.46 angstrom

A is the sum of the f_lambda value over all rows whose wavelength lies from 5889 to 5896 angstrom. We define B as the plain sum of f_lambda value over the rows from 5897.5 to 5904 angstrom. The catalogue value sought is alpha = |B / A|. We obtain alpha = 1.187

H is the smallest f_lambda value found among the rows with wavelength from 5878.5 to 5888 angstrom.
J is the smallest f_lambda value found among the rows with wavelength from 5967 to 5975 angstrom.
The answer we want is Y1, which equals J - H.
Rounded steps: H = 12.29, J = 12.75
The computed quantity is 0.5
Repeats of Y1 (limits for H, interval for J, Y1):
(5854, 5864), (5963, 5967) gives -0.2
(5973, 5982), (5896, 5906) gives -0.4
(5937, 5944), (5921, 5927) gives -0.9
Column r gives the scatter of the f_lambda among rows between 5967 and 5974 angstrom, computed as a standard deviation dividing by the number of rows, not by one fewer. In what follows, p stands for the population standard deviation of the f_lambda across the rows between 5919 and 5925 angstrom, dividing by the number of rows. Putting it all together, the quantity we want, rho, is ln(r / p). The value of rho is 0.0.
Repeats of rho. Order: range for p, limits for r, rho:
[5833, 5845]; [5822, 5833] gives -0.5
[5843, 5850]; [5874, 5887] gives 0.2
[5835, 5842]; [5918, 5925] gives 1.2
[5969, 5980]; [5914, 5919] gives -0.4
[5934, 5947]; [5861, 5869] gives -0.5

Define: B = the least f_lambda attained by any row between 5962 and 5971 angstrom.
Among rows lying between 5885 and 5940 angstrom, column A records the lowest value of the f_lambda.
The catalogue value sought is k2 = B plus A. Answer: 22.4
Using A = 9.911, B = 12.5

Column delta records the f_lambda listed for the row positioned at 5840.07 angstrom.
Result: 14.19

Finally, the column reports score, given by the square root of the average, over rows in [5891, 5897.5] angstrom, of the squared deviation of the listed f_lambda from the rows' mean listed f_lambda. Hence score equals 0.55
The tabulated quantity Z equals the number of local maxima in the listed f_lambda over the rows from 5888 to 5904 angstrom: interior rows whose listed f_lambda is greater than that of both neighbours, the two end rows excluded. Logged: 4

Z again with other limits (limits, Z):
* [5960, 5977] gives 3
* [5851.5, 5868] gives 4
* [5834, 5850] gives 4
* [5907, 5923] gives 2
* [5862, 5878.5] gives 3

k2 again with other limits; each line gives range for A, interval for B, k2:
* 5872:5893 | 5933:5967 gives 22.4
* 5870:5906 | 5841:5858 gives 22.4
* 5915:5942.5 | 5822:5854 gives 24.8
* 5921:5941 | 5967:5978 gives 24.9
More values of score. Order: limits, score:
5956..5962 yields 0.75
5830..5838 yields 0.82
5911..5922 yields 0.62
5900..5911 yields 0.53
